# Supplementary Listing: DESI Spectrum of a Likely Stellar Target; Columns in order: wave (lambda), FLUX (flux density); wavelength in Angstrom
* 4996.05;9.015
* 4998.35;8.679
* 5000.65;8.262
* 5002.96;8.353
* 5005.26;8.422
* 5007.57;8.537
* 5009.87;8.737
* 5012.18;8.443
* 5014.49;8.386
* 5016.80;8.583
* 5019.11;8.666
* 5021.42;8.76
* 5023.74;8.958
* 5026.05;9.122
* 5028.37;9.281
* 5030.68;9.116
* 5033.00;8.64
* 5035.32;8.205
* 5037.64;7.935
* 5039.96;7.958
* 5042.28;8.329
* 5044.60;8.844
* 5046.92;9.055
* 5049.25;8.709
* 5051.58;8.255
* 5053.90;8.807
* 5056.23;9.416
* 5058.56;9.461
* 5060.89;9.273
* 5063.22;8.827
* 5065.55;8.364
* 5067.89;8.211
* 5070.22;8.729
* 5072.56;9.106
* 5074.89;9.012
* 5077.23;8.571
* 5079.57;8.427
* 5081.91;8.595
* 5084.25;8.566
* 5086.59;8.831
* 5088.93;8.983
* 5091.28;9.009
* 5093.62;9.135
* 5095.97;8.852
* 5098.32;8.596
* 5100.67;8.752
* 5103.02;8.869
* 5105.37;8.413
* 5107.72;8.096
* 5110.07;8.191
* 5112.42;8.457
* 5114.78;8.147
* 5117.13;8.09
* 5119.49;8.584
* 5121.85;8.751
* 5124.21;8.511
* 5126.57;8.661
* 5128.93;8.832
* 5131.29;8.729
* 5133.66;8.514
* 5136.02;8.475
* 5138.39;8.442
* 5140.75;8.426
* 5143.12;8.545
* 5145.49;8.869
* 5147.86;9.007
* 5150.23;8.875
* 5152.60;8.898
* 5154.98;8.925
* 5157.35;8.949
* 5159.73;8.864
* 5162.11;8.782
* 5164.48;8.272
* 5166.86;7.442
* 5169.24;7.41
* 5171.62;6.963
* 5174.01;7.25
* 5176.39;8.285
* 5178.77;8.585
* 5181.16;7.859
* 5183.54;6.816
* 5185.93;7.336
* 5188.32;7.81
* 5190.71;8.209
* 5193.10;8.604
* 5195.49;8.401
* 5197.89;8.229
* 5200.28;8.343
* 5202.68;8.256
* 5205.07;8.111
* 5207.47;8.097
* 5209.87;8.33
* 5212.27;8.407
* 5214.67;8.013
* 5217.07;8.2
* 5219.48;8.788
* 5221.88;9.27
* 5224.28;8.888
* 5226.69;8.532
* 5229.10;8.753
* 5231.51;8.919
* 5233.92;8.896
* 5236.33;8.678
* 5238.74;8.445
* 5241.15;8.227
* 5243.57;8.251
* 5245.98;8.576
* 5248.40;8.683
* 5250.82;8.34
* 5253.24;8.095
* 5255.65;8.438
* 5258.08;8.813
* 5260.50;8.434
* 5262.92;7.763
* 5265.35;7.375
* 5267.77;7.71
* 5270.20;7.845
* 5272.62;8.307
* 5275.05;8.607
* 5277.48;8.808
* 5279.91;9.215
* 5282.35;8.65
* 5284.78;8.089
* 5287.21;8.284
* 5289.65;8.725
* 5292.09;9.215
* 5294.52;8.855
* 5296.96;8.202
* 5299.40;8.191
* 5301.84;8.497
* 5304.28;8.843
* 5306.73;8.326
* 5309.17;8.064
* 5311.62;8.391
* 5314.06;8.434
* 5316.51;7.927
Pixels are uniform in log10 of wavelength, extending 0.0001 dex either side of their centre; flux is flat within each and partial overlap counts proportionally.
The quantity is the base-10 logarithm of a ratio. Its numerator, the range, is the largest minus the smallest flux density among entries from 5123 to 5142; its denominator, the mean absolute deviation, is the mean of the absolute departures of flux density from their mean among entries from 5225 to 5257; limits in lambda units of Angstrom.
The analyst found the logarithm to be 0.29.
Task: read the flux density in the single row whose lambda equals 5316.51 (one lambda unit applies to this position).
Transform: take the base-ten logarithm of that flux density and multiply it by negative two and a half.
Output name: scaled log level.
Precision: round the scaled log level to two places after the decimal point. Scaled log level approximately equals -2.25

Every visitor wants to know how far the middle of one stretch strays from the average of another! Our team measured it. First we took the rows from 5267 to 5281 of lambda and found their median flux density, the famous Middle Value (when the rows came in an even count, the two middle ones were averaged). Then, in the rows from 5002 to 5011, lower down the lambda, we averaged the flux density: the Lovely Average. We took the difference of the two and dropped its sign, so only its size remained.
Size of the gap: 0.1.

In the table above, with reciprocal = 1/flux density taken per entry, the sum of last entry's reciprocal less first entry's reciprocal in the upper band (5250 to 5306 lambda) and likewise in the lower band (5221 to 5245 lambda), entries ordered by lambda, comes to 0.0065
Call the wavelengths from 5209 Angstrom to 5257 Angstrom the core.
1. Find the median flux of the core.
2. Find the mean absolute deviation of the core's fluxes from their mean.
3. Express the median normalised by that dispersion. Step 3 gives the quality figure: 32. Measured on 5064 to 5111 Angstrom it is 33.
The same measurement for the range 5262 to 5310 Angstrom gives 21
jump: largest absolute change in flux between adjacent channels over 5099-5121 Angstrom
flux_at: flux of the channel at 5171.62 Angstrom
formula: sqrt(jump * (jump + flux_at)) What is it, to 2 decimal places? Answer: 1.92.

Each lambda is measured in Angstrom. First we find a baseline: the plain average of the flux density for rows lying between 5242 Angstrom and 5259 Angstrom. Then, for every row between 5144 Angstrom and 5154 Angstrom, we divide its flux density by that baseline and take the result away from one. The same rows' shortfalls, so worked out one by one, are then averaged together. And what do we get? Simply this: -0.054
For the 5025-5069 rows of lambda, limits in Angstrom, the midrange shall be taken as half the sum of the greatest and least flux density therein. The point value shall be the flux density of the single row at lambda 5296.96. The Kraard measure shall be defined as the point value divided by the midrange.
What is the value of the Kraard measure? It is 0.943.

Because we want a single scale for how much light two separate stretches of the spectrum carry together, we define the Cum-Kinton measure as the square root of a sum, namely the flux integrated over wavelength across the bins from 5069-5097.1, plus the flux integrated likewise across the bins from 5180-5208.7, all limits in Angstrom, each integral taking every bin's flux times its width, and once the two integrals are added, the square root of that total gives 21.85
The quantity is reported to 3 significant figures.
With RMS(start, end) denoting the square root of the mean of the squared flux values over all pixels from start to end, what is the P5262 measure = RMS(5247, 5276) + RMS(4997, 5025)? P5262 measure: 16.8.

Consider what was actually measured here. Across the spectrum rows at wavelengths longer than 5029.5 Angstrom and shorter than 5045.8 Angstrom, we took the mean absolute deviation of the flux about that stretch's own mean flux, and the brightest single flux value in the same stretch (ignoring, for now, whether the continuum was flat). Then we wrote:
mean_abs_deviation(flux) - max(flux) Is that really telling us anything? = -8.74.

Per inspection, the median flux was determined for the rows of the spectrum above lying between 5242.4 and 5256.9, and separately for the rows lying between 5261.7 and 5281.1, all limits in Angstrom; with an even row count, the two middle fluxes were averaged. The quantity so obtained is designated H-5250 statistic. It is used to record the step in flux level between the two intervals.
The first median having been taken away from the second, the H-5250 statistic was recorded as -0.31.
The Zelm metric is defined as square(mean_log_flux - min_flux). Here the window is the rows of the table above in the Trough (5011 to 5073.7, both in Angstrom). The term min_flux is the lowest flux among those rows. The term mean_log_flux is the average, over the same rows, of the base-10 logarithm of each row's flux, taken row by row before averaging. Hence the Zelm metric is 48.9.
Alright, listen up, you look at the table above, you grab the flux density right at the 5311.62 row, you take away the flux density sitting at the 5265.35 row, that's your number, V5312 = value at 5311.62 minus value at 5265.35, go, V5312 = 1.0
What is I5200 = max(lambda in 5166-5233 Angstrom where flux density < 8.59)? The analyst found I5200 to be 5226.69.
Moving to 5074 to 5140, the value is 5138.39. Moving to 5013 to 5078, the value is 5077.23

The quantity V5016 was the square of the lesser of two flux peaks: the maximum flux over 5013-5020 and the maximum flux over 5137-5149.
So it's 75.1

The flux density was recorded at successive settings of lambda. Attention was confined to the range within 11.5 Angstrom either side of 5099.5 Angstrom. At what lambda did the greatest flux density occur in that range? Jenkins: 5093.62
